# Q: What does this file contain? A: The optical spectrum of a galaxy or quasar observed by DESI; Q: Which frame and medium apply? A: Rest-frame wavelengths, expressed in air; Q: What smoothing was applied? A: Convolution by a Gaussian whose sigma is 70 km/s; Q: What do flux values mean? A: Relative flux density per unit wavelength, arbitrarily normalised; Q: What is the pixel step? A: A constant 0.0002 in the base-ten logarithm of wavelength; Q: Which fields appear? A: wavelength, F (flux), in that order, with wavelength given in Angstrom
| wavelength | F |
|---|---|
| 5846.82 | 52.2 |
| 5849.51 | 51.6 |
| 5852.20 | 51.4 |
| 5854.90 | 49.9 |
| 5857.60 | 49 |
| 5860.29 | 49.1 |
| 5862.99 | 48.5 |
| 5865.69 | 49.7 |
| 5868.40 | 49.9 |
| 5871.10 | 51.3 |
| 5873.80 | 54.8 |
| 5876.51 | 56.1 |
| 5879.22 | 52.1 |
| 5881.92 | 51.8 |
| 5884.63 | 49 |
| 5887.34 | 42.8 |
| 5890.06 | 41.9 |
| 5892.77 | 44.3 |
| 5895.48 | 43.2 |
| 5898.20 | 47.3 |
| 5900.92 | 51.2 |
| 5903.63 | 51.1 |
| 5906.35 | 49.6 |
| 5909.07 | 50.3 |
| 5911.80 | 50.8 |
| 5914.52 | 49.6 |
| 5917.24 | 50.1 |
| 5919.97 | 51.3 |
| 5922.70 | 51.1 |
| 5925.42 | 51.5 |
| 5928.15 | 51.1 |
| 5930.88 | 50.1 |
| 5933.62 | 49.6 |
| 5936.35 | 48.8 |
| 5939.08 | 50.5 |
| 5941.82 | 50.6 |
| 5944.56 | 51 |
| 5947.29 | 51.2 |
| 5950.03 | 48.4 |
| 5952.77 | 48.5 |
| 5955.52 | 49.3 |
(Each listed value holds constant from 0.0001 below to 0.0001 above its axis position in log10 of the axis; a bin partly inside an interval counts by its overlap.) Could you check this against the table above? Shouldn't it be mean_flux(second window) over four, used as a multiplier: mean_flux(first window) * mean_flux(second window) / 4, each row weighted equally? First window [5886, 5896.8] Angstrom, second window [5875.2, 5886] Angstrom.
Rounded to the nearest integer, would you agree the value 562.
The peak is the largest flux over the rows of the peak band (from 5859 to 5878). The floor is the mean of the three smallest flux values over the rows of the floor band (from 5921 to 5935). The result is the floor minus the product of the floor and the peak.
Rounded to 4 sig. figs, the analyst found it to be -2770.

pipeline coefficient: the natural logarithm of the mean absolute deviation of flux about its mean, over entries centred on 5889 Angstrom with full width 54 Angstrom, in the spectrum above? 1.0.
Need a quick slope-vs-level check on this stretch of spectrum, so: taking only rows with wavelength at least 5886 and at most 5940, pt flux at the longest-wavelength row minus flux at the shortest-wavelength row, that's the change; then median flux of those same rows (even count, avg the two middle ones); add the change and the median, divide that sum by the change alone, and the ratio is 8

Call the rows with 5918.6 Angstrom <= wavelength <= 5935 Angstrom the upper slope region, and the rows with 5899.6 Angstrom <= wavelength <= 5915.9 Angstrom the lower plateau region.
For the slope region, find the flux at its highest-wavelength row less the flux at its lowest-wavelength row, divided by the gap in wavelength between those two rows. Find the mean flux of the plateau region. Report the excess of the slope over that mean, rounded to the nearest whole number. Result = -51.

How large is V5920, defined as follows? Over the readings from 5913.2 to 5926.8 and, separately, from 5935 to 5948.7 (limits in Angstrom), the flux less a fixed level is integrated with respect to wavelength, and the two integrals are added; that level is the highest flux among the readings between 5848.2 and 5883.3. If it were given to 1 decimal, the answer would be -151.0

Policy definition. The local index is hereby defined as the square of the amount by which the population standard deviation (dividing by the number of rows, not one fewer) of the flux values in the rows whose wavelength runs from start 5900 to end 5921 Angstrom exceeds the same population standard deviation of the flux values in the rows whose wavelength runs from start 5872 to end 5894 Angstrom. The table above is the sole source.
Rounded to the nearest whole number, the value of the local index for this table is 20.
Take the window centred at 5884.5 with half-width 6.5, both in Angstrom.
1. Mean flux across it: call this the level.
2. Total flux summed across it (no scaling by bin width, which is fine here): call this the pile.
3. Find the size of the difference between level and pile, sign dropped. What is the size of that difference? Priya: 190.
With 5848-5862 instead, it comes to 201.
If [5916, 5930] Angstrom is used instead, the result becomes 204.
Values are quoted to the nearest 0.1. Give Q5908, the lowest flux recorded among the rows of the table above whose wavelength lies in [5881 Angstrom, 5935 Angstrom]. 41.9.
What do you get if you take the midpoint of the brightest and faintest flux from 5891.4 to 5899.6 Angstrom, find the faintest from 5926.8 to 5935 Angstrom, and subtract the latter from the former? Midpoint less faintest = -4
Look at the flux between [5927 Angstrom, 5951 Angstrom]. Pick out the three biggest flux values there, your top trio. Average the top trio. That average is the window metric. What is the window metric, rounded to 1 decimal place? 51.1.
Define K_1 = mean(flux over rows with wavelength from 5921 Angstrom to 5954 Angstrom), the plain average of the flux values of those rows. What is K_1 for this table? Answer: 50.2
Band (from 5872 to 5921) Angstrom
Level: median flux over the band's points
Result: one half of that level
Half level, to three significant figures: 25.1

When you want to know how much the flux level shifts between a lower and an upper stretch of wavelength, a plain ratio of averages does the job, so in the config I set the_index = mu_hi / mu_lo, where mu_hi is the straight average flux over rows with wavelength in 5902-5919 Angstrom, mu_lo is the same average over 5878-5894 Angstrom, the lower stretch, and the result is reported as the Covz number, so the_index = 1.07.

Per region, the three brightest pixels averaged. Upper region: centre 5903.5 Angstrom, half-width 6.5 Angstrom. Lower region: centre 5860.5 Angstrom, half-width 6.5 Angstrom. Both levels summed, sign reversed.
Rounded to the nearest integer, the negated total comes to -100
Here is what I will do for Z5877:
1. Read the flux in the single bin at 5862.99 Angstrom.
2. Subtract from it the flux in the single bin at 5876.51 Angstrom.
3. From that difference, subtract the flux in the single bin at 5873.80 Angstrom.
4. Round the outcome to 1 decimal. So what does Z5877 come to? -62.4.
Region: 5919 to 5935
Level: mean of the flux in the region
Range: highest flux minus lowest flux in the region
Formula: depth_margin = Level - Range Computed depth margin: 48.9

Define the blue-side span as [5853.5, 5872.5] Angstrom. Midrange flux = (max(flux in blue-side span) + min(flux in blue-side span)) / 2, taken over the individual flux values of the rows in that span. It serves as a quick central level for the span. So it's 49.9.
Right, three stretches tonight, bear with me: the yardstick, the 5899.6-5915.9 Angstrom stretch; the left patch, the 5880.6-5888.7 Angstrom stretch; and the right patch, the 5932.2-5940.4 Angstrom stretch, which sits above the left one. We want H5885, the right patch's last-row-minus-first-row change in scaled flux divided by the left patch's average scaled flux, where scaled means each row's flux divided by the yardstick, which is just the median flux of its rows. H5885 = 0.019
